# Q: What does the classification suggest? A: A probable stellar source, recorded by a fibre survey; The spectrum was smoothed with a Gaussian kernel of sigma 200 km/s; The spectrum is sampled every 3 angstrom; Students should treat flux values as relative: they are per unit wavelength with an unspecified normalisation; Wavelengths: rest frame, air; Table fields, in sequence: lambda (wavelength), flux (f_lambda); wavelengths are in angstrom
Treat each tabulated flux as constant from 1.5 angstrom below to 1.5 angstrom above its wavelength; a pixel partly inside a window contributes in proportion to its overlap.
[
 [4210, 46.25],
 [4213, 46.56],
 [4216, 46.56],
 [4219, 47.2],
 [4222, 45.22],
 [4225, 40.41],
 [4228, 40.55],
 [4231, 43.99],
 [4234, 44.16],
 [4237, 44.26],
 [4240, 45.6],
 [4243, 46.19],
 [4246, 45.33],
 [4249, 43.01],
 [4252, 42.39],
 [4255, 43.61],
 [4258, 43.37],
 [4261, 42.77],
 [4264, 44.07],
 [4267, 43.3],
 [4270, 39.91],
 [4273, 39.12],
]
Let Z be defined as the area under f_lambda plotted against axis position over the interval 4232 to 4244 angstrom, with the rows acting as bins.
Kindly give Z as 540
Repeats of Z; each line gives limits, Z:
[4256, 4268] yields 521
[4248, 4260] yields 517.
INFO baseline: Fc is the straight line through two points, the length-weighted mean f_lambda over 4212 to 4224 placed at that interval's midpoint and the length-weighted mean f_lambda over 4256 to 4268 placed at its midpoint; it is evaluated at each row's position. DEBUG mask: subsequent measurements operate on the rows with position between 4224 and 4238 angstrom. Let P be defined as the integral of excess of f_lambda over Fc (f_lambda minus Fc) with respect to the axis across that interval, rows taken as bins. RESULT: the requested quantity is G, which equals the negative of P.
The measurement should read 37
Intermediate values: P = -37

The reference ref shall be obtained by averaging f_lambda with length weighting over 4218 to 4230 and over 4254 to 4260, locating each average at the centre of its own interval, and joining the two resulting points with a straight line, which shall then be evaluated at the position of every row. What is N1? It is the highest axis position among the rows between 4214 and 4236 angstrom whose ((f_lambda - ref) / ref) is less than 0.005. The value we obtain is 4228 angstrom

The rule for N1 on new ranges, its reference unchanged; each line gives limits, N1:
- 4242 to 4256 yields 4255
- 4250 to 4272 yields 4270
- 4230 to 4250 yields 4249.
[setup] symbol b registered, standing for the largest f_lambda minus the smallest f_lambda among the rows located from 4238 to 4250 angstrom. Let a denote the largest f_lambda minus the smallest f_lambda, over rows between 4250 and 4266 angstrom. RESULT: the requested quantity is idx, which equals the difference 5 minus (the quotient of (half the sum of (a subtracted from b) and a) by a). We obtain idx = 4.05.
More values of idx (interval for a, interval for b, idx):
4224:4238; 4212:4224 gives 4.74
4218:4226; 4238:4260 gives 4.72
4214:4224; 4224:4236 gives 4.05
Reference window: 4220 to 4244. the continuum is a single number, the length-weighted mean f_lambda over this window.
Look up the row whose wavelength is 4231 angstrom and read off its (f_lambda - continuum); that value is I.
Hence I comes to 0.2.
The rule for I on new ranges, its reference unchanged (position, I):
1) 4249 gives -0.8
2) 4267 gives -0.5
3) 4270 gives -3.9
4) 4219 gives 3.4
